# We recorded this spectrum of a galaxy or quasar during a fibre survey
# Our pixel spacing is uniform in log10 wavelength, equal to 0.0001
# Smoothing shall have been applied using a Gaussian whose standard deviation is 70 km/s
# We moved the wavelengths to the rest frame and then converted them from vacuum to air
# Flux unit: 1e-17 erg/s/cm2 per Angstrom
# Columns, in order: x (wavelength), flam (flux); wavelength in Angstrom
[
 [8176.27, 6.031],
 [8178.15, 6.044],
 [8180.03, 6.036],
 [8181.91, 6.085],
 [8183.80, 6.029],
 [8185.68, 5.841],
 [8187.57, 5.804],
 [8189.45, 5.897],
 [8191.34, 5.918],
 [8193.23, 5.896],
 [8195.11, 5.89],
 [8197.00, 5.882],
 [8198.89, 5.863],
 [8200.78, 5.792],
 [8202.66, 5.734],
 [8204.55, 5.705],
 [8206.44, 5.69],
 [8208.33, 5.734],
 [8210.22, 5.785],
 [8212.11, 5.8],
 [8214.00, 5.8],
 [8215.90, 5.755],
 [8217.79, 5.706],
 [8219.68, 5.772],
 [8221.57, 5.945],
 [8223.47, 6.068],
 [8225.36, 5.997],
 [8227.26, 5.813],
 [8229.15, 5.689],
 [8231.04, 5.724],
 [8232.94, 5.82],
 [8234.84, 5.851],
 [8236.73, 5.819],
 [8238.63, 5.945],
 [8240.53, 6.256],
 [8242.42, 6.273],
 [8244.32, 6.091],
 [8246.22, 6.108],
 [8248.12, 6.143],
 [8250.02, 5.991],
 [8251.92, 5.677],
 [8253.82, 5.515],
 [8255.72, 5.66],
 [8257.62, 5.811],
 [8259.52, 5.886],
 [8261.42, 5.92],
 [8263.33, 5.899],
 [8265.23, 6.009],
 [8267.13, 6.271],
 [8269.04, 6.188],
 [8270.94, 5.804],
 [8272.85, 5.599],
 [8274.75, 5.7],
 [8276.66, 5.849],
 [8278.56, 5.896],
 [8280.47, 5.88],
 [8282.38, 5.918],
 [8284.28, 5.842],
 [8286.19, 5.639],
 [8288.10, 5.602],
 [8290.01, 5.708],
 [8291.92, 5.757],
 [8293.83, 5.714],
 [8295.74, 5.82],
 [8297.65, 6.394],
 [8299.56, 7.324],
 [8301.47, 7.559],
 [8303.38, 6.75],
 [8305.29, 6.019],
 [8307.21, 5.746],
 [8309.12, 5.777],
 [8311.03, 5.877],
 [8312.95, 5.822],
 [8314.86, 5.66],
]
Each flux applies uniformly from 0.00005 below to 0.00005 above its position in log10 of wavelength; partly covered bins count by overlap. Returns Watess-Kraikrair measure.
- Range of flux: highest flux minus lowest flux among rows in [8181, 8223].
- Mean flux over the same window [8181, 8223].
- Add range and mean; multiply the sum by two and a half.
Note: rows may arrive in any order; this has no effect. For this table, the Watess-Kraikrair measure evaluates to 15.6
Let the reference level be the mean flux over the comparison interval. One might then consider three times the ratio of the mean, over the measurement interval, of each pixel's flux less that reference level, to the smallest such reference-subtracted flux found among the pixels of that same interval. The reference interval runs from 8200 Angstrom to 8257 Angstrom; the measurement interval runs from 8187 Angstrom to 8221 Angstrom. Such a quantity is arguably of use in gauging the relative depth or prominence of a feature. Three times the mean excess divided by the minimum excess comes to 1.0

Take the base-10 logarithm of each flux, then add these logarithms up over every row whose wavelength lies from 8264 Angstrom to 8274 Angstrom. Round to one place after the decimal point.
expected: 3.9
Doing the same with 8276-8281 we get 2.3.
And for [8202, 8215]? 5.3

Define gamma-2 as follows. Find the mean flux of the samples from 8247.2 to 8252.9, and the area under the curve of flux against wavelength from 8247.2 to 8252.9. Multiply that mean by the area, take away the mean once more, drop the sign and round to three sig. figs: 195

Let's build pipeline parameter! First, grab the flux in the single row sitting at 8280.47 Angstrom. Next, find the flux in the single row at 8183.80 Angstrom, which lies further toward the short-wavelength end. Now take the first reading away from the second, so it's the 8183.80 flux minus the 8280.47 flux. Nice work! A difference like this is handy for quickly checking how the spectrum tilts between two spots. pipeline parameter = 0.15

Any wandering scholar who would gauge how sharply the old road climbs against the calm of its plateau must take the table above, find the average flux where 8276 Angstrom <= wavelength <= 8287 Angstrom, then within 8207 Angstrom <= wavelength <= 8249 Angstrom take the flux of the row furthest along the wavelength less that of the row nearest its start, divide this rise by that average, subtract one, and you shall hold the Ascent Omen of -0.930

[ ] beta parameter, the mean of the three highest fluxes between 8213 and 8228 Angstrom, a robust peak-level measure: 6.00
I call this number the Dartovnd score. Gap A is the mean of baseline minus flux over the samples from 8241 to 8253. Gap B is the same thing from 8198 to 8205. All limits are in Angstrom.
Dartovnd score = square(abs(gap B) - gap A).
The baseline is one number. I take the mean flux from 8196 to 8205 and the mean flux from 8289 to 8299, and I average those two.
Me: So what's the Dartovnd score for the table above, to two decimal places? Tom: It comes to 0.07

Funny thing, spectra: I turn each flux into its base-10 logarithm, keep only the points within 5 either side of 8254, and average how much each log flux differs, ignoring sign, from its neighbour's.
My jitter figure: 0.015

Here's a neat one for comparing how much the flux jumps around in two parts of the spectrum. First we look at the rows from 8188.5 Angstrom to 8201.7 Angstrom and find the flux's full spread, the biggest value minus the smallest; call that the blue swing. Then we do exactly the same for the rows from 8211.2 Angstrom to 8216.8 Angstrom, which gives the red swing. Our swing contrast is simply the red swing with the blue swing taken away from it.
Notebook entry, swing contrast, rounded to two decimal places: -0.08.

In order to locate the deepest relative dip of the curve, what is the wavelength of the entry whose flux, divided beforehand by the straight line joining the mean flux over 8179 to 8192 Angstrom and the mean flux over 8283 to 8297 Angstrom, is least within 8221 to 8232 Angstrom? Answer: 8229.15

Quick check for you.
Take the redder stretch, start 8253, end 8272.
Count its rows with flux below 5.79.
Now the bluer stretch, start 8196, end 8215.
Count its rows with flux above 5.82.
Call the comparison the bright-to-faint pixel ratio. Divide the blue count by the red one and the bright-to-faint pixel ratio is 1.0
